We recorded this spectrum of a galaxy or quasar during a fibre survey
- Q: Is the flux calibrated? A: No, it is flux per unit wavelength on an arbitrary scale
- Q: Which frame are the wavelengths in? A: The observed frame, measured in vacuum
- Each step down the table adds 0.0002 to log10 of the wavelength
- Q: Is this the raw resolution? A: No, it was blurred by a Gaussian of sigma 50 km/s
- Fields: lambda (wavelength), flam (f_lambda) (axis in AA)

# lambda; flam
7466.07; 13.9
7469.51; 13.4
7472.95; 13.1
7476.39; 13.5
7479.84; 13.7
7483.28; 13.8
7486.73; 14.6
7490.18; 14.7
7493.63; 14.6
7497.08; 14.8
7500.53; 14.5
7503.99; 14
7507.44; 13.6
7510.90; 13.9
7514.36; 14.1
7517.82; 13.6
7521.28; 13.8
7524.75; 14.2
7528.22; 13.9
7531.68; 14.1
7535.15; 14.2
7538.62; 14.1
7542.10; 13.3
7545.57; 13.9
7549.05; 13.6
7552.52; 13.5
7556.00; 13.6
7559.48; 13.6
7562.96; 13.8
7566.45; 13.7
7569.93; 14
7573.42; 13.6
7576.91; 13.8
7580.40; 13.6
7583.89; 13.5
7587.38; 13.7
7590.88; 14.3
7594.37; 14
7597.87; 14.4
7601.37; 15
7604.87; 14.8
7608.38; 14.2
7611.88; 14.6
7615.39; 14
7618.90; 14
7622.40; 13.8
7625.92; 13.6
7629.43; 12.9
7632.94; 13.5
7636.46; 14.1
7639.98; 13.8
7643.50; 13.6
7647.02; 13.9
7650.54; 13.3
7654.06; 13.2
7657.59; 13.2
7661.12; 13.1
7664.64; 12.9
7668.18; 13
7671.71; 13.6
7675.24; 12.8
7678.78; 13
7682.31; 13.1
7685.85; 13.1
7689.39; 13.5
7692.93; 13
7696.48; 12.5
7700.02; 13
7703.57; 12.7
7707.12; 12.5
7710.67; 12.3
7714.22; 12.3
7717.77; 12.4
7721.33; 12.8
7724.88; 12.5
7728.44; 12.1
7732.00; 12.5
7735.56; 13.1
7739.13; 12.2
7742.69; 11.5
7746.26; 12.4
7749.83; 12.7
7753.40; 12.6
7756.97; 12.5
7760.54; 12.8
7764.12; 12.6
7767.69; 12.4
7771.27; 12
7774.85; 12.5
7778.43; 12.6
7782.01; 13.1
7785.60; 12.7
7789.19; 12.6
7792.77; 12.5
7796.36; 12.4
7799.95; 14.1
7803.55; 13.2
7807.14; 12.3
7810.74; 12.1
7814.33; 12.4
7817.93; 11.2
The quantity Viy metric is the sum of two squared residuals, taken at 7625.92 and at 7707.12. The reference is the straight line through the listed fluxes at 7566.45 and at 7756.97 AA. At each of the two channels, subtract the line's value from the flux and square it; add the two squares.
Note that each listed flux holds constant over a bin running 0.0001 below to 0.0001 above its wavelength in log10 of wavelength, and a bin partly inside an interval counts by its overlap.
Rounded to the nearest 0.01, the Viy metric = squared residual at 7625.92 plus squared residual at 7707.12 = 0.17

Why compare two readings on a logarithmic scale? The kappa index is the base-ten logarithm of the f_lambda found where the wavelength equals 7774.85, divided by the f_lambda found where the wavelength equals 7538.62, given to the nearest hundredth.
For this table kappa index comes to -0.05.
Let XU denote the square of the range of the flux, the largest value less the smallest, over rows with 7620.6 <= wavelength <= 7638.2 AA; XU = 1.4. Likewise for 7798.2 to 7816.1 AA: 4.0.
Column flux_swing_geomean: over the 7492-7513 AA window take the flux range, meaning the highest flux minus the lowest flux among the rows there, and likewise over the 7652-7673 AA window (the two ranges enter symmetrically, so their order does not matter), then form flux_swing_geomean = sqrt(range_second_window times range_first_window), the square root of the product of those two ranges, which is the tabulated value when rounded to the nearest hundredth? 0.92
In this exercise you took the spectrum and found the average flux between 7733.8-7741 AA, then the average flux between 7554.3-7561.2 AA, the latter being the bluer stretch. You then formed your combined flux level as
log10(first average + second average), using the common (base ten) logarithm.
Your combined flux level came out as 1.42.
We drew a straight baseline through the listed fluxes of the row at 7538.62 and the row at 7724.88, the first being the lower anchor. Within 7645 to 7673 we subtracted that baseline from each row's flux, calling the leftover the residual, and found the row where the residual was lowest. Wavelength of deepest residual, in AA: 7664.64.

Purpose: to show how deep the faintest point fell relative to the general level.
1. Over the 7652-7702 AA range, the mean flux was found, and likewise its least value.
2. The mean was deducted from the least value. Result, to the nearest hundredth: -0.57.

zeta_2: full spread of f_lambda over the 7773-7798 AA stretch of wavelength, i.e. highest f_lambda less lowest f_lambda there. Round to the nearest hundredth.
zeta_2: 0.70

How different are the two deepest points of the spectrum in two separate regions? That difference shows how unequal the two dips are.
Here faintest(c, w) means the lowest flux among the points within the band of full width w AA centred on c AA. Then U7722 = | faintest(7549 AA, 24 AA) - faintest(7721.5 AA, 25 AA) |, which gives 1.2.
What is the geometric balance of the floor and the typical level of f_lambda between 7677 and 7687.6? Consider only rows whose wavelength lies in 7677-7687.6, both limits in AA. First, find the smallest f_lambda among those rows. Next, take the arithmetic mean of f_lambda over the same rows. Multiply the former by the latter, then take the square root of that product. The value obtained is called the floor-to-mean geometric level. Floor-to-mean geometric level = 13.0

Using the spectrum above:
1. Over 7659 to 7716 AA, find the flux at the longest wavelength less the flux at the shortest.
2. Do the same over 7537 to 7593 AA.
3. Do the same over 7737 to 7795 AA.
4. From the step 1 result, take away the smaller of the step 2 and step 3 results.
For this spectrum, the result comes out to -1.0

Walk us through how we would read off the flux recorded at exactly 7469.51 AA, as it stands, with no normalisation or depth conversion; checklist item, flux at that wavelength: 13.4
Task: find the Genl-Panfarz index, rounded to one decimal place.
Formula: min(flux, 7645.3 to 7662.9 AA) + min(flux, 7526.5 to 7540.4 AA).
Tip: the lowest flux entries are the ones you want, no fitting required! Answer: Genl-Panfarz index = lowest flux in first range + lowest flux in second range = 27.0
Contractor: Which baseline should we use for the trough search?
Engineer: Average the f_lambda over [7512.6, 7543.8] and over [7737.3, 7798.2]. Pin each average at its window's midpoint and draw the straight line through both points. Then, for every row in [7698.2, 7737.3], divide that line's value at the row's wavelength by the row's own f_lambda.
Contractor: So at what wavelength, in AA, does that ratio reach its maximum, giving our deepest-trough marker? 7728.44 AA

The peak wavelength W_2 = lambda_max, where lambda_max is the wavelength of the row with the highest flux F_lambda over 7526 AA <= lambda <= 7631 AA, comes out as 7601.37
